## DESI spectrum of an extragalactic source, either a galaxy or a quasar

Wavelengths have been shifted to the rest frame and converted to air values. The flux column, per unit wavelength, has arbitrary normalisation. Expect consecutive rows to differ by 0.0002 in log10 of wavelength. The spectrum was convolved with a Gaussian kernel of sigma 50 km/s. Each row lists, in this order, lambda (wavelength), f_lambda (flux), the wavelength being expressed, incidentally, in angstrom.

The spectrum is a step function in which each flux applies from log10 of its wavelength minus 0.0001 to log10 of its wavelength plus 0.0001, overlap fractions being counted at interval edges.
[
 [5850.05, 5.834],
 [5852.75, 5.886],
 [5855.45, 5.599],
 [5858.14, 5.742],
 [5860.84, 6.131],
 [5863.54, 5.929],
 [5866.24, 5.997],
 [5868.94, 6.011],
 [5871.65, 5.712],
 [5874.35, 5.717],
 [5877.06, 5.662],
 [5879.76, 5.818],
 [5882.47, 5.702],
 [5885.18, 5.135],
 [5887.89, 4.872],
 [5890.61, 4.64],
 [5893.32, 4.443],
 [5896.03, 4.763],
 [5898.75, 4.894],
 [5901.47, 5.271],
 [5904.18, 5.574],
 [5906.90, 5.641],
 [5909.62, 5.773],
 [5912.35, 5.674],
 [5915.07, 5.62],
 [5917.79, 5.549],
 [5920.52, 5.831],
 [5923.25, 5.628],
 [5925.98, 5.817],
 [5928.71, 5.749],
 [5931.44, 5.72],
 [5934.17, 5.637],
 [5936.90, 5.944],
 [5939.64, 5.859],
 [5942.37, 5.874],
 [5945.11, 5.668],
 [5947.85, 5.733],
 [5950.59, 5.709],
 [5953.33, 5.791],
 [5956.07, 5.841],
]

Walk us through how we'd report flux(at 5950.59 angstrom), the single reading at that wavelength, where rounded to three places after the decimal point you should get 5.709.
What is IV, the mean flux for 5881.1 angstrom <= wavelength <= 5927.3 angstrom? 5.34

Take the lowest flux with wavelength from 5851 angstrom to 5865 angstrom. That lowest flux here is 5.599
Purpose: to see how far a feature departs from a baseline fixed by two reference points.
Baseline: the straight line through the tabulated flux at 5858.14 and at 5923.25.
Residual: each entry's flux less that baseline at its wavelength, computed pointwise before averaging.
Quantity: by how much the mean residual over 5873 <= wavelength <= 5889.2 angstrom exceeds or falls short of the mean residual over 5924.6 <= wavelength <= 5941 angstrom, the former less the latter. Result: -0.39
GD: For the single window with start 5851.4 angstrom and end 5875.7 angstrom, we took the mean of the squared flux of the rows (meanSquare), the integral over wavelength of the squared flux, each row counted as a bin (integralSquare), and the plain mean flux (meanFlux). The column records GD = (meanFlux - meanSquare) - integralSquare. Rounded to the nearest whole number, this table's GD -863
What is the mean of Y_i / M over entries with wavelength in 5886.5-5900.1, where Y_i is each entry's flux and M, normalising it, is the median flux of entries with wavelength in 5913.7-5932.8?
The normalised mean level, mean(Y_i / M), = 0.83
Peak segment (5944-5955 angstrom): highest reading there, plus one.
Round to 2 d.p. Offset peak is 6.79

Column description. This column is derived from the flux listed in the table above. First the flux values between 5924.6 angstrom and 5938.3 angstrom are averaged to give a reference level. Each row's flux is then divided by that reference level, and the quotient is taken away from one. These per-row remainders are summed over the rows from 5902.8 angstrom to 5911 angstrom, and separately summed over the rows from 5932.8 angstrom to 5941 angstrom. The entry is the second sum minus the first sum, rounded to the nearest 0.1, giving -0.1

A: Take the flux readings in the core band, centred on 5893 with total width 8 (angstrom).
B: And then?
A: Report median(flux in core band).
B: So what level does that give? 4.6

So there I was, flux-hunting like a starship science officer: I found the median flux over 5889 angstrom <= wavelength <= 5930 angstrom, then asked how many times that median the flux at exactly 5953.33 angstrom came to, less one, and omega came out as 0.030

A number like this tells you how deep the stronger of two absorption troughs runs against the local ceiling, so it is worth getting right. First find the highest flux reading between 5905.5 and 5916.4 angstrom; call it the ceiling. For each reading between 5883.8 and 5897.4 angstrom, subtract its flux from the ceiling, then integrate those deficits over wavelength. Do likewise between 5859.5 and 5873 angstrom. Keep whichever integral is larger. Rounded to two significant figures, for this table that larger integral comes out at 14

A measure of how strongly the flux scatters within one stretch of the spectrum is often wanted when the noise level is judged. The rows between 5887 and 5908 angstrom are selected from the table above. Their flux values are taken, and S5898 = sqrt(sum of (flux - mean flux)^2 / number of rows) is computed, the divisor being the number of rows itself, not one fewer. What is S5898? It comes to 0.41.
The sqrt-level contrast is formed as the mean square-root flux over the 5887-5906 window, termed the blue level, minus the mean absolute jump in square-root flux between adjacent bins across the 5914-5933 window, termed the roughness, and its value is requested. 2.19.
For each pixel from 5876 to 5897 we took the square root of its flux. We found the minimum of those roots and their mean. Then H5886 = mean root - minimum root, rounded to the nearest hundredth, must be 0.15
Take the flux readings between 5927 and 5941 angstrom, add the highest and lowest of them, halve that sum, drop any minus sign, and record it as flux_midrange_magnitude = 5.79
